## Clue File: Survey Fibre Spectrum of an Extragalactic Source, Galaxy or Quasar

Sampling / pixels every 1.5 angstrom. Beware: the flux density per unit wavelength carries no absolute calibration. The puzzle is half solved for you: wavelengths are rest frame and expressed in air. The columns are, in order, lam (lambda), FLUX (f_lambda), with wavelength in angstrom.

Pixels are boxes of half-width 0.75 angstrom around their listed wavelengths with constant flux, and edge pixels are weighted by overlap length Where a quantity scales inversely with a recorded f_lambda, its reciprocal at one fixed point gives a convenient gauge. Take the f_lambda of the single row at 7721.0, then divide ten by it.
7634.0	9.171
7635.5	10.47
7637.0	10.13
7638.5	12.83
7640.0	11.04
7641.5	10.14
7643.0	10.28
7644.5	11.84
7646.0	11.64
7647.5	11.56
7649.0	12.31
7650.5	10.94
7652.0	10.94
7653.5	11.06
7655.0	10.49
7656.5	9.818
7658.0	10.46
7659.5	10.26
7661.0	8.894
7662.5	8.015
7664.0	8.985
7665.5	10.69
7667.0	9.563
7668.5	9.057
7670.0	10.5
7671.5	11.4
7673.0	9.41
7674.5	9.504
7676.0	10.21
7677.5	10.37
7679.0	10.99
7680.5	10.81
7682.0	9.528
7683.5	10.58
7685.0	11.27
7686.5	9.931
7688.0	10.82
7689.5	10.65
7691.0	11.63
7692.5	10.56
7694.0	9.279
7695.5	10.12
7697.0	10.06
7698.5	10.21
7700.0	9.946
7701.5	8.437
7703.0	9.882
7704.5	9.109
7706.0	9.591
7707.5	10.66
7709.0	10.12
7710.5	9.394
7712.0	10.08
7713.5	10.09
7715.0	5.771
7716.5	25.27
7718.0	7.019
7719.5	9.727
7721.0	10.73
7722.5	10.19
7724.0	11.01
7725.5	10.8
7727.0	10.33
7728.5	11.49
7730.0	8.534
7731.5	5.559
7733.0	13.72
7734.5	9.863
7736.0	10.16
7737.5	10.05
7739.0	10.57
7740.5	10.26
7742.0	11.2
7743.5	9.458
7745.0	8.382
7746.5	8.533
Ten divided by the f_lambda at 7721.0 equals 0.93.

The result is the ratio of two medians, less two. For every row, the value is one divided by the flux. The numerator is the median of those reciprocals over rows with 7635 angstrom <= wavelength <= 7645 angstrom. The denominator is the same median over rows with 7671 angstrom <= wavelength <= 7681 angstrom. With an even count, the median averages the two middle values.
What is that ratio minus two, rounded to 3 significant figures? -1.01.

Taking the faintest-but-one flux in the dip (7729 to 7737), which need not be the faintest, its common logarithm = 0.93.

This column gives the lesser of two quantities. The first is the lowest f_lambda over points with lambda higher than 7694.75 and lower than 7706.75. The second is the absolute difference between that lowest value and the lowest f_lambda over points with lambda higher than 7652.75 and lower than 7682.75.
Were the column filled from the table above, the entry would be 0.4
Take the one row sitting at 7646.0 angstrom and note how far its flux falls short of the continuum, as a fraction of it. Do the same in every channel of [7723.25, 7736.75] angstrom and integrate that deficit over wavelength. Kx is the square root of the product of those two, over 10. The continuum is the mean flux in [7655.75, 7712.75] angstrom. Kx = 0.0176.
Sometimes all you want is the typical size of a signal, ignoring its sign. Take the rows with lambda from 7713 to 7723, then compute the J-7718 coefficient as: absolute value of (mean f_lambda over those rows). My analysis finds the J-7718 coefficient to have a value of 11.3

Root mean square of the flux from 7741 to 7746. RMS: 9.7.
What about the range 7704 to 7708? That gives 9.8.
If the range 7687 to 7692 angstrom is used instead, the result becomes 11.0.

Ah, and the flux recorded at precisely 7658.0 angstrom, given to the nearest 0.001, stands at 10.460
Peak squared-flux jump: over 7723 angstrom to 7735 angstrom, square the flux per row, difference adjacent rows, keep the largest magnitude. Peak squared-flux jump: 157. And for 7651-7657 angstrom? 14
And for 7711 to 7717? 605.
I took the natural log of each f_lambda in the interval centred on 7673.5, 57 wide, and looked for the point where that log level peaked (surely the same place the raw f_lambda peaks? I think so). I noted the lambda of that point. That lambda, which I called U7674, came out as 7649.0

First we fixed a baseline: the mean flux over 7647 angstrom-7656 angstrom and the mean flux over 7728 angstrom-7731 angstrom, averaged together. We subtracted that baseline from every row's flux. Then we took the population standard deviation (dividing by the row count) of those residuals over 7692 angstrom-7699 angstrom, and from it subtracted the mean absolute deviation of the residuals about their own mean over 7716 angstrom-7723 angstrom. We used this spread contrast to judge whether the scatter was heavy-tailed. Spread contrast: -4.7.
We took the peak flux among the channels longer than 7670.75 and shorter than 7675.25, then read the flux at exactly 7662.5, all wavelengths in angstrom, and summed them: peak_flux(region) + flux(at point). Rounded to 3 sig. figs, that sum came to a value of 19.4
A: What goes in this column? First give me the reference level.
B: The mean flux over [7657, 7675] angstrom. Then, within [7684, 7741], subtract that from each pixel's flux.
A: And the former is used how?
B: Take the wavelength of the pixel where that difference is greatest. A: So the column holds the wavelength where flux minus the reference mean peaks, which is 7716.5 angstrom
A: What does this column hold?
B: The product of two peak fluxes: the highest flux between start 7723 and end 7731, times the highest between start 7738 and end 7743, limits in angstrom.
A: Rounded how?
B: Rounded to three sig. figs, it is 129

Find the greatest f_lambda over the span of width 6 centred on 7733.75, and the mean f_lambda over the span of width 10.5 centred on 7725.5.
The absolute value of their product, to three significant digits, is 143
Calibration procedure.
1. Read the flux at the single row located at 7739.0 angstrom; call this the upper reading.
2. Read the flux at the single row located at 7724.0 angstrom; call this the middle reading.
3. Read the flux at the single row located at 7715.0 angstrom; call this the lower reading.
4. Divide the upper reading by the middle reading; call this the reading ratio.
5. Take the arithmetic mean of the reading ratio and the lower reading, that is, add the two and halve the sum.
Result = 3.37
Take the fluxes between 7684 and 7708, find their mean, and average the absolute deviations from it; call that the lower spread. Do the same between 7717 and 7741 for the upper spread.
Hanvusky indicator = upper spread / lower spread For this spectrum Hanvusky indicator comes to 1.9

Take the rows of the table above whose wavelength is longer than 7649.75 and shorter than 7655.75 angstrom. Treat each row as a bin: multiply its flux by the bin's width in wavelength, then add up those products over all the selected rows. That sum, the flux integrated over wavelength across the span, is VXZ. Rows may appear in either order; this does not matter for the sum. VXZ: 65.1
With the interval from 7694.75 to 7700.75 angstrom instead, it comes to 60.5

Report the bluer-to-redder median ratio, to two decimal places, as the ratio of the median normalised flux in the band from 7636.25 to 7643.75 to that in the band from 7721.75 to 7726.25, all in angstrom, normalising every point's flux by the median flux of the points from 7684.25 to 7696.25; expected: 0.95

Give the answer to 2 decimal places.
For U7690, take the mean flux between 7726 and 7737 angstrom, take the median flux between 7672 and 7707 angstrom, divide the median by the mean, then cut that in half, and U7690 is 0.51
